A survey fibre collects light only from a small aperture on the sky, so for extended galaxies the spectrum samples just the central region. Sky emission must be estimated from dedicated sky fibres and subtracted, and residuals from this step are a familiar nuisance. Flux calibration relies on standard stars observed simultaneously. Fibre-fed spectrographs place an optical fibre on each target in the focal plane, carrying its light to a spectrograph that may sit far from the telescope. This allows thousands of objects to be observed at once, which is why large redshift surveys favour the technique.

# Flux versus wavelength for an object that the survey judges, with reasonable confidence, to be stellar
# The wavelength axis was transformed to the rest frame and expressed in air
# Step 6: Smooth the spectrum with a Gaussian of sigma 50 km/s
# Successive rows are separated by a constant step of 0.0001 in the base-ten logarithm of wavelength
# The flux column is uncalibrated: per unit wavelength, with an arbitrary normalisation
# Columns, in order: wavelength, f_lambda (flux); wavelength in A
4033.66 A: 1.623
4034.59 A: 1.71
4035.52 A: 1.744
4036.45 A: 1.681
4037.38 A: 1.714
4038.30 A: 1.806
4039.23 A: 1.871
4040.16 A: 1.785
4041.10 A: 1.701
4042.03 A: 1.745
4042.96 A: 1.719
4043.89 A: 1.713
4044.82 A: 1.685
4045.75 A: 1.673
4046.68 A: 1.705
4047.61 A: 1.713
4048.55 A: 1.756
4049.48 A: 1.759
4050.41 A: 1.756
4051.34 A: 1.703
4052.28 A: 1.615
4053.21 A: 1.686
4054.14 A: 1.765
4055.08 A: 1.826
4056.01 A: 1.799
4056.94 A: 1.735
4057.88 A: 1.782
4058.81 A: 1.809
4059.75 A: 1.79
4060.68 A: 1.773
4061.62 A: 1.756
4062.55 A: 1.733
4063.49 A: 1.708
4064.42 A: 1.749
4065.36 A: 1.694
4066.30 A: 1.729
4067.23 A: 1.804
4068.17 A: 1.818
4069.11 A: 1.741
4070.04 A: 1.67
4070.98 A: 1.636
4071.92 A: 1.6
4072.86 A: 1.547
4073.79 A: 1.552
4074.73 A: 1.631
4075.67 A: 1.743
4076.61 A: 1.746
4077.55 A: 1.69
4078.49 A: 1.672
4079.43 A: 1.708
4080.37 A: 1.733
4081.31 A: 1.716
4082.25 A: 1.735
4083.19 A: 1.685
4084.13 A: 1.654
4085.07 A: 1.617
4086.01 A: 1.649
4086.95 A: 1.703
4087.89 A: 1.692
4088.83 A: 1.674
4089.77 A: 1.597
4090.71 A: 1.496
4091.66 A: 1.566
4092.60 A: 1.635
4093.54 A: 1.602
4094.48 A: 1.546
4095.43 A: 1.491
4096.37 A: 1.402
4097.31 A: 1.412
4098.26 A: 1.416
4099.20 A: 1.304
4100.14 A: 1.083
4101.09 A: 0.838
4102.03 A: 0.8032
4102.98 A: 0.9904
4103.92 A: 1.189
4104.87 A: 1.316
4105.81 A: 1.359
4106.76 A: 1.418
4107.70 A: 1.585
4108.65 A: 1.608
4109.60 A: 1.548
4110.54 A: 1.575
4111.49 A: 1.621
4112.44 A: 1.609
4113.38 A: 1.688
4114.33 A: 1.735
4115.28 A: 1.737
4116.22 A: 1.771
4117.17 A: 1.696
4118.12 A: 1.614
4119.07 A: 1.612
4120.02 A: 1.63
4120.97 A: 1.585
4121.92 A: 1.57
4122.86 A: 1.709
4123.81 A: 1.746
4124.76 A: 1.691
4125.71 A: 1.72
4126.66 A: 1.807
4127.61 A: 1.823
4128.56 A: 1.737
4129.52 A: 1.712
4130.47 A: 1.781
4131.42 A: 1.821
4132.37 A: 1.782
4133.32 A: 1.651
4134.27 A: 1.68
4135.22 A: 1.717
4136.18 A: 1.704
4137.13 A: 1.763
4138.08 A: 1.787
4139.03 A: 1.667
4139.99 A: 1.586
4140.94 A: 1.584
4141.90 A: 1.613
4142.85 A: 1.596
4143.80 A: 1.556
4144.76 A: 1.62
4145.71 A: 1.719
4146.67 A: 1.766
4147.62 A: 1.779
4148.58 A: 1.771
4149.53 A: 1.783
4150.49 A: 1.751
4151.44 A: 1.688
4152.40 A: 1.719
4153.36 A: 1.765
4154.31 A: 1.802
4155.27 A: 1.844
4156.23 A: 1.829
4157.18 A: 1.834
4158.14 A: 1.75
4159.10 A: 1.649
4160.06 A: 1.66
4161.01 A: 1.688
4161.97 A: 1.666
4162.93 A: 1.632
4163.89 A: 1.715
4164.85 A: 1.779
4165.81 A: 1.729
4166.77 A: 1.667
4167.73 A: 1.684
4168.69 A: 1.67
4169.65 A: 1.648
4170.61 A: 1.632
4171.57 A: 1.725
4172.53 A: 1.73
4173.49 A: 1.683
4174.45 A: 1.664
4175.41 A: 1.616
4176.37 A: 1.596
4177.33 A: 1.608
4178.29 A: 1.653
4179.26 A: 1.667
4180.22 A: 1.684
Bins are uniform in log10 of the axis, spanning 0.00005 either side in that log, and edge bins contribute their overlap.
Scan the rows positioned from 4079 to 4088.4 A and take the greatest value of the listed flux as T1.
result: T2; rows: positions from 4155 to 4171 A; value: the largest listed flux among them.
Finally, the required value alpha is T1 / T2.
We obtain 0.94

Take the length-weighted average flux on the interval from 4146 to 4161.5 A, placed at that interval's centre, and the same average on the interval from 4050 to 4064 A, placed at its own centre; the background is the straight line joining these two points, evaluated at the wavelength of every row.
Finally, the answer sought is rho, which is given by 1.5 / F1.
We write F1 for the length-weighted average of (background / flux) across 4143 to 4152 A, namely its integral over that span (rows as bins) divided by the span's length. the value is 1.46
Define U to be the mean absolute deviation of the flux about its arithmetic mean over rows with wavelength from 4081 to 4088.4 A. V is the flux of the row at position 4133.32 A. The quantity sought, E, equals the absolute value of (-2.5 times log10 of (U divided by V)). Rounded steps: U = 0.031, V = 1.651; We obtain 4.3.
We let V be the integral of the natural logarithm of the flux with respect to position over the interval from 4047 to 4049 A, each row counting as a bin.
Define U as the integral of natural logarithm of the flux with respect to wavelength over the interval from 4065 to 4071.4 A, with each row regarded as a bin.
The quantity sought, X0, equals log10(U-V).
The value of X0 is 0.38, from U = 3.5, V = 1.10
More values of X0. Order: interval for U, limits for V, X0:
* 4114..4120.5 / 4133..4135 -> 0.37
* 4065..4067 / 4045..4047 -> -1.38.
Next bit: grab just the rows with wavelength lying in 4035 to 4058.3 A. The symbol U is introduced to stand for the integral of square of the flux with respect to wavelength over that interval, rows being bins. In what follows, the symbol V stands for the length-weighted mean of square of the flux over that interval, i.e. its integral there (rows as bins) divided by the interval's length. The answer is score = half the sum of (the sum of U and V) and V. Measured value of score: 38.2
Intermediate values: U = 70.4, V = 3.02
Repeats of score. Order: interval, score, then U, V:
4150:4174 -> 38.4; 70.9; 2.95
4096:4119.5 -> 27.3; 50.3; 2.14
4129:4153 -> 37.8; 69.8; 2.91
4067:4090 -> 35.3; 65.0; 2.83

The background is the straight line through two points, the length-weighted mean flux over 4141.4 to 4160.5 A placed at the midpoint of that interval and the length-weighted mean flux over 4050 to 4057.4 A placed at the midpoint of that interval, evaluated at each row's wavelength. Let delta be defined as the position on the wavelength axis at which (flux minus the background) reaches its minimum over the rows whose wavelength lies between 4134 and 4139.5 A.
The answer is 4139.03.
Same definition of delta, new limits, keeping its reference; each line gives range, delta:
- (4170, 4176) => 4175.41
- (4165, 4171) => 4170.61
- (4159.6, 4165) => 4162.93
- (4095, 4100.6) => 4100.14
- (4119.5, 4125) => 4121.92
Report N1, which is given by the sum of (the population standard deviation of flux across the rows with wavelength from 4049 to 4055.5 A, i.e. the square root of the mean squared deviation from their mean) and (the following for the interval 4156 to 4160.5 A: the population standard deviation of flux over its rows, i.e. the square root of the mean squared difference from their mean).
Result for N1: 0.14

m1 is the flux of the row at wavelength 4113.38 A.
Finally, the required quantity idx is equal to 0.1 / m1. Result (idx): 0.0592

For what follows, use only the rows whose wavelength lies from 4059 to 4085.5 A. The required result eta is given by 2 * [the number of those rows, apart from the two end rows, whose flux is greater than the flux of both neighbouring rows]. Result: 10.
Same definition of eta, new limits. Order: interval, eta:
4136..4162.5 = 14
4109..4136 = 12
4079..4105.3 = 10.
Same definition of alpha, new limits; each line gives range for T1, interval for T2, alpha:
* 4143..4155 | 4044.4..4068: 0.99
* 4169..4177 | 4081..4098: 1.00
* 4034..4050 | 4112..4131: 1.03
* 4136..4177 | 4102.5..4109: 1.15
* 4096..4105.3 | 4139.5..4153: 0.79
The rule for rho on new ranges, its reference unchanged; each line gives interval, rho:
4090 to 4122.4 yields 1.22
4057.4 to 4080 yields 1.46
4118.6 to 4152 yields 1.45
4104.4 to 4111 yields 1.26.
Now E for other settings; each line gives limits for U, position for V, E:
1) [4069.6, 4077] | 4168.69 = 3.6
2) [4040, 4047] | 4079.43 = 4.6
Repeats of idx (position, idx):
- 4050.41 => 0.0569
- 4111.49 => 0.0617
